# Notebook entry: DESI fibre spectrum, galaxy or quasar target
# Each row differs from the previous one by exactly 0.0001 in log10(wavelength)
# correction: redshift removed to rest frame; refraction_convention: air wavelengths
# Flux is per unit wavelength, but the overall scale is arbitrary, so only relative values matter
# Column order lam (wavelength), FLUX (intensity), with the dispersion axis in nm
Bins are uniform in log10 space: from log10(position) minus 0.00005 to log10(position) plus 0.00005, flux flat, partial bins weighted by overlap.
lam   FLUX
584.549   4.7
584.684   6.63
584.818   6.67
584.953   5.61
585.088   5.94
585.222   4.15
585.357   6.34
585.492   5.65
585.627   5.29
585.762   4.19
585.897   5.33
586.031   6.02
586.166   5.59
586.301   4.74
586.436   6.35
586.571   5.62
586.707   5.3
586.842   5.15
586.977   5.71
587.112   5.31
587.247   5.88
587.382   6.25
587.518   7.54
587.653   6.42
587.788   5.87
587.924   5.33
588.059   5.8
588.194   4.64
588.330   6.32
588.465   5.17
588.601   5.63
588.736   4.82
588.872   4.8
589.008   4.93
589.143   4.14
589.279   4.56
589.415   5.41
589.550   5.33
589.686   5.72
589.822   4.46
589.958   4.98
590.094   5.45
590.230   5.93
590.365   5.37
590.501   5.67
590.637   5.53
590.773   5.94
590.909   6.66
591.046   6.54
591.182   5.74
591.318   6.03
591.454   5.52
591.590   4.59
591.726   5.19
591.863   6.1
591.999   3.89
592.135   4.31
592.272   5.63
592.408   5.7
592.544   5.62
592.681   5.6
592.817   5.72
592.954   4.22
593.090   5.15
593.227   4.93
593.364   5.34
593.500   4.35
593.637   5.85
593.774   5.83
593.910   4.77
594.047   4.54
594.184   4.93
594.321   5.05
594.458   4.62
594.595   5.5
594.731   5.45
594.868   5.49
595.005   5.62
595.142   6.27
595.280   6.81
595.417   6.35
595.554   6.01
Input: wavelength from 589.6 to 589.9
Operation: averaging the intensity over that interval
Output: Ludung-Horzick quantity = 5.09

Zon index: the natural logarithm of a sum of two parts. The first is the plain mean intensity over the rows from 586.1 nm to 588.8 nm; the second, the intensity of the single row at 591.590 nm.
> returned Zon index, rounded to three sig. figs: 2.33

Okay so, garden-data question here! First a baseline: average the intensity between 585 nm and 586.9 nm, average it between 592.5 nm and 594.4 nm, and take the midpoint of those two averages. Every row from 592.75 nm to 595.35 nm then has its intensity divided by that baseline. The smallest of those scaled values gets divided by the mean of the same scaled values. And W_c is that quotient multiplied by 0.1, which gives 0.0798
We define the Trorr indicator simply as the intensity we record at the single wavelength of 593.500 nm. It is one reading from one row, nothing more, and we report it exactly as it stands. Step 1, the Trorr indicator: 4.35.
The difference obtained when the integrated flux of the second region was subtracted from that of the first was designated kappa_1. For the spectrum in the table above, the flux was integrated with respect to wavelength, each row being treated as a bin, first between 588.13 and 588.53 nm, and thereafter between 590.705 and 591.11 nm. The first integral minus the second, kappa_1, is -0.4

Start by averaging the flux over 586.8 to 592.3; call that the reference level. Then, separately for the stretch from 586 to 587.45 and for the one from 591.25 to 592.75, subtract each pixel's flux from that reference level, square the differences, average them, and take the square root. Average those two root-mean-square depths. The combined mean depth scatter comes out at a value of 0.60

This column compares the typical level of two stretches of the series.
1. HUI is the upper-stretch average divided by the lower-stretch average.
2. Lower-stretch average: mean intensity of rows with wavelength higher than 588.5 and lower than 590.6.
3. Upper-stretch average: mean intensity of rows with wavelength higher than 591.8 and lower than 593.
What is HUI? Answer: 1.01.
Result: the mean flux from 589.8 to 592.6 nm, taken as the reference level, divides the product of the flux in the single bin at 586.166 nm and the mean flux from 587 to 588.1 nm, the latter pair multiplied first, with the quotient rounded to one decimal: 6.2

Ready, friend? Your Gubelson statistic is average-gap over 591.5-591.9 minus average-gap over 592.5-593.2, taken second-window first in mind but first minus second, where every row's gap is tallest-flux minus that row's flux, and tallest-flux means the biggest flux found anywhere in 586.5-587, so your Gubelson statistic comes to 0.0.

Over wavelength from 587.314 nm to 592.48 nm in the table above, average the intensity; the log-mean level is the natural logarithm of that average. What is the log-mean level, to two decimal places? 1.70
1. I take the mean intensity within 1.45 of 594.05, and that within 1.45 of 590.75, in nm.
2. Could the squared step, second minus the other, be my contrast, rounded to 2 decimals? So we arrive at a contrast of 0.01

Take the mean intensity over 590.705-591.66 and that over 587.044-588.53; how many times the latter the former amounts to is 1.00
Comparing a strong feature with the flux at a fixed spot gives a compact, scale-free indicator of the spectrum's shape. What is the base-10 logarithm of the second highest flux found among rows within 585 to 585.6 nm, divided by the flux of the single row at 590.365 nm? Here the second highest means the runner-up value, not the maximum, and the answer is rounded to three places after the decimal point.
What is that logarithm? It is 0.044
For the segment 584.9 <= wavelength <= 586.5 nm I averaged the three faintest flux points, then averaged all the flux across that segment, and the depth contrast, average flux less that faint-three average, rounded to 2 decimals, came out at 1.07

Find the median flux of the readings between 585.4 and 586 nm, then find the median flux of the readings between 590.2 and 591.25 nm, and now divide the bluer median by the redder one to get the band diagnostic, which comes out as 0.91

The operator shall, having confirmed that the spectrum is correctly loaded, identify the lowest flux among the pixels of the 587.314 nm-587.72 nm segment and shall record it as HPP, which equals 6.25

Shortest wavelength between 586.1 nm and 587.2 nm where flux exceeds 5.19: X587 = 586.166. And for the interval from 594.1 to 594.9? 594.595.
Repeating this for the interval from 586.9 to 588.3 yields 586.977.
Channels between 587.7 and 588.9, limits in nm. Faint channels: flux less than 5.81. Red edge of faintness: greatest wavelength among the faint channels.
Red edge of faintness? 588.872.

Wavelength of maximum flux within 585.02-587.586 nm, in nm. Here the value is 587.518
